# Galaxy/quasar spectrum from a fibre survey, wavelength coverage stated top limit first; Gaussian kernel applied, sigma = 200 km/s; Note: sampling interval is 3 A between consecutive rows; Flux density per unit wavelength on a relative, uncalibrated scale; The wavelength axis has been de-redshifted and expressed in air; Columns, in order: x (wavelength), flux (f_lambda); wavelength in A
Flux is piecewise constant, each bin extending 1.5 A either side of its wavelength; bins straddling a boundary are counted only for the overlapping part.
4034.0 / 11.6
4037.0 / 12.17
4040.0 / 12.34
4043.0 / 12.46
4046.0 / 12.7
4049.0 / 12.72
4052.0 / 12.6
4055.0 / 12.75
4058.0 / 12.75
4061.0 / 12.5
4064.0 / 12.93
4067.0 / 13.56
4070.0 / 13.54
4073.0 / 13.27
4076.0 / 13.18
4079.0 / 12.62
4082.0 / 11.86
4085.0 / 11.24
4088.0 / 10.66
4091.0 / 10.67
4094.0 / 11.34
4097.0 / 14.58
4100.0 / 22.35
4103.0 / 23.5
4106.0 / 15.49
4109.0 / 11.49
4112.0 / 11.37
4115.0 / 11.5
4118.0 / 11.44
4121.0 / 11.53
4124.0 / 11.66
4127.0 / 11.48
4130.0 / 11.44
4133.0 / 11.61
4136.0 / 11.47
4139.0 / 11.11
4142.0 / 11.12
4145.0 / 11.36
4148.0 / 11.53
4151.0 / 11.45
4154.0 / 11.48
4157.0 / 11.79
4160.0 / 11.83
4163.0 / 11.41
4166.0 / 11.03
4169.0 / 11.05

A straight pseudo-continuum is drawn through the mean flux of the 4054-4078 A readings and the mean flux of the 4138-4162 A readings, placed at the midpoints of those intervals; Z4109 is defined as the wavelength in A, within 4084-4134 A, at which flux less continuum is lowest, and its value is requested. 4088.0 A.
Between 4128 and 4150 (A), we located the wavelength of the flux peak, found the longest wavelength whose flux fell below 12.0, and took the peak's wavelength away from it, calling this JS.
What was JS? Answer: 15 A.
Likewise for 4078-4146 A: 42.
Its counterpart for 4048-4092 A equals 24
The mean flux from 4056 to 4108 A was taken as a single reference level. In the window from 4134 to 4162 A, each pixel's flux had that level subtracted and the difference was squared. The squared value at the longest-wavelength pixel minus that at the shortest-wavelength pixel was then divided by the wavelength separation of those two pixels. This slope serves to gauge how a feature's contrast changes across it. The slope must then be -0.07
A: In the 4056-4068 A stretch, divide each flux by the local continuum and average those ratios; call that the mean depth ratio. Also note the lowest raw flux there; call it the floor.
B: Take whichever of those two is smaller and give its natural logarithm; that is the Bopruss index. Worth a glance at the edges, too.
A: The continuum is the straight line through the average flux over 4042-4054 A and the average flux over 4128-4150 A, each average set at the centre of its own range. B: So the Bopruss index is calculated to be 0.04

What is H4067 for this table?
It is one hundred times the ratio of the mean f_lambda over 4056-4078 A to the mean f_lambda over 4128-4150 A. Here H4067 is 115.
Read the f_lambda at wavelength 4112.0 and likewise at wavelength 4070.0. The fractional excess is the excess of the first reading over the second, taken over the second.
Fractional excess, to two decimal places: -0.16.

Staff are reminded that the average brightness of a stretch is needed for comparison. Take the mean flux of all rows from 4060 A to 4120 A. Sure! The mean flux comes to 13.45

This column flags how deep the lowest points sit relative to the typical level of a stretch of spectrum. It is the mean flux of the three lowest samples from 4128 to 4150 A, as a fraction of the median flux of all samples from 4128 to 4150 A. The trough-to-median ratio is 0.979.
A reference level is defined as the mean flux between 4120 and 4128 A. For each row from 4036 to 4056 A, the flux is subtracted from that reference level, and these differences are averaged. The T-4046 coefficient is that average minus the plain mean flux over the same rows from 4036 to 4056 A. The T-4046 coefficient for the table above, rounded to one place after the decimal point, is -13.5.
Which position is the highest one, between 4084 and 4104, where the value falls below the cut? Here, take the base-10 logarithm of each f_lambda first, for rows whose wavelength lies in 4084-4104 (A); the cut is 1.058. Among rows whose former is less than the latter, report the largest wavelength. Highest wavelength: 4094.0 A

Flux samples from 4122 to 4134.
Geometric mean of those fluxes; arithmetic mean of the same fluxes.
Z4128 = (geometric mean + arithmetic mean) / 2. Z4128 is 11.5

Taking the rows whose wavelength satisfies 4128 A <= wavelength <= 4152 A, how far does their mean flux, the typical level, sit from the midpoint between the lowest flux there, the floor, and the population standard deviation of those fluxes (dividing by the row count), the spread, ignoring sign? 5.7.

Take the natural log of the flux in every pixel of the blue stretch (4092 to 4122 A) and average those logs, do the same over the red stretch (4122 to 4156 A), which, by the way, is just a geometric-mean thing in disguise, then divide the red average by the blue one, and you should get 0.93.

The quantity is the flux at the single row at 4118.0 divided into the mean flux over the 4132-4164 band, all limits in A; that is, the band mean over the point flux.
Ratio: 1.00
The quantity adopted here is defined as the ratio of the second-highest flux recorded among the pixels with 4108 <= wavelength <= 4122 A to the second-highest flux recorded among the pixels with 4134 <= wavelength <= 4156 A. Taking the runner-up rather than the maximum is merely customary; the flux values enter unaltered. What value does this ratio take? 1.00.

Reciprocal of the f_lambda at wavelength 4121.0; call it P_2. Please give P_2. 0.087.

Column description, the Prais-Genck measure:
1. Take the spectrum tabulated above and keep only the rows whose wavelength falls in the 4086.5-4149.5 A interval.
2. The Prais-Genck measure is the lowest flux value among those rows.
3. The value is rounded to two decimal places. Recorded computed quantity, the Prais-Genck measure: 10.66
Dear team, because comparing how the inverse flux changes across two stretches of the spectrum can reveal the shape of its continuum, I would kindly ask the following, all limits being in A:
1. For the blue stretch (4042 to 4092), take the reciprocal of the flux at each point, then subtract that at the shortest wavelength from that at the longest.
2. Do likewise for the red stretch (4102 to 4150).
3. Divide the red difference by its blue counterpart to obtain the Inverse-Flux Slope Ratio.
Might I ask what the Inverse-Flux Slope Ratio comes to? 3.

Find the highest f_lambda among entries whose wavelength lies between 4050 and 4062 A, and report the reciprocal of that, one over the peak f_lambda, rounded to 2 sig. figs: 0.078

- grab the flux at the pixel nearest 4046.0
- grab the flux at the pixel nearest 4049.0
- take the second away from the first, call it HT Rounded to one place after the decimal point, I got 0.0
